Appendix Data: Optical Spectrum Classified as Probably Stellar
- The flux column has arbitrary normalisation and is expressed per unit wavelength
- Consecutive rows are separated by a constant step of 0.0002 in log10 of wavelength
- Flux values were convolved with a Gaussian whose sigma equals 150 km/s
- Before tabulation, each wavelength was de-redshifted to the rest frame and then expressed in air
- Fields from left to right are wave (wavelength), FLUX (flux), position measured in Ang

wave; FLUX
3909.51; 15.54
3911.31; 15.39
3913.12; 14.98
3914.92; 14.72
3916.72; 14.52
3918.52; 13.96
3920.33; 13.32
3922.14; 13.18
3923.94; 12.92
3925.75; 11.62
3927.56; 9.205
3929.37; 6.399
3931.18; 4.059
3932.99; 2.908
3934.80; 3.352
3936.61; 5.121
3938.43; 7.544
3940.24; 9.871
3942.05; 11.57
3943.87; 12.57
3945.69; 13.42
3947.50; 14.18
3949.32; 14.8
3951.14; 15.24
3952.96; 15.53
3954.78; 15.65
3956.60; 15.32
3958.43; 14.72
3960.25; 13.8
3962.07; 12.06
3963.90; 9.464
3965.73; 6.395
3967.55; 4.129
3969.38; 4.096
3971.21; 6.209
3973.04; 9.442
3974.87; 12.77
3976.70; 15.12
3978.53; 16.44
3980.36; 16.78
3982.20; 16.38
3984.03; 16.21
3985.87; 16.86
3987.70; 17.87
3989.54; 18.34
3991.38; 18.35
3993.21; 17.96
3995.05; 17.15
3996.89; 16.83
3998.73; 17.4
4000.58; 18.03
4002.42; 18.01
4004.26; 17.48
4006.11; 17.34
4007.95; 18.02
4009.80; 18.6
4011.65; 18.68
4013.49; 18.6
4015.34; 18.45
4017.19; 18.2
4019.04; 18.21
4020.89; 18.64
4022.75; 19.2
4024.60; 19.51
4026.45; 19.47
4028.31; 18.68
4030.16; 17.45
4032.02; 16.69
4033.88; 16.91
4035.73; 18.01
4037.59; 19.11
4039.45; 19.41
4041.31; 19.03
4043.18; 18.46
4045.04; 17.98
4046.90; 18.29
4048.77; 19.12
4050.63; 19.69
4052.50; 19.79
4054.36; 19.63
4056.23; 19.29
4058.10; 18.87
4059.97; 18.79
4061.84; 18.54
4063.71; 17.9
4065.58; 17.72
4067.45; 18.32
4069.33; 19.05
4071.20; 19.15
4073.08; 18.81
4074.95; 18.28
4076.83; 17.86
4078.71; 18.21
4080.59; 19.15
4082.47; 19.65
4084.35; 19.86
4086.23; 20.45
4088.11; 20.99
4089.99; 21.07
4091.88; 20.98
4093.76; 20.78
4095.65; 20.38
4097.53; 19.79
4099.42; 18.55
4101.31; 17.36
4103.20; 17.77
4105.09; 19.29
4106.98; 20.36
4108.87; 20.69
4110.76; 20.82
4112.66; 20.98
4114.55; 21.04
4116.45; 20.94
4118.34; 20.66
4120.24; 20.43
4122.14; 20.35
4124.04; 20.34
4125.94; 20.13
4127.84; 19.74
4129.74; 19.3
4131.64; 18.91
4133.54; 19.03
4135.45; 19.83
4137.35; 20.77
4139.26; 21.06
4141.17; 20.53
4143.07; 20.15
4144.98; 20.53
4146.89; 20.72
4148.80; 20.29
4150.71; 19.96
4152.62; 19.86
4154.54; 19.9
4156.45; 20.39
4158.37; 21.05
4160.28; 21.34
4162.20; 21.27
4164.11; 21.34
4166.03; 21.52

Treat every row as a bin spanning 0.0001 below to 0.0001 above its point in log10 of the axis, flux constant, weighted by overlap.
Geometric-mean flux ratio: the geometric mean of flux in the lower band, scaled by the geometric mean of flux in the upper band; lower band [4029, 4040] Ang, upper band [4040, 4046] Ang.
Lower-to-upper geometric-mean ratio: 0.97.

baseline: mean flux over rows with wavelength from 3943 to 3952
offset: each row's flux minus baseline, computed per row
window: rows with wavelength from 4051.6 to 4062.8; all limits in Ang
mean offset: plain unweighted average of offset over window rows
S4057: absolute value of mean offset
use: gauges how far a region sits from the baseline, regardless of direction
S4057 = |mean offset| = 5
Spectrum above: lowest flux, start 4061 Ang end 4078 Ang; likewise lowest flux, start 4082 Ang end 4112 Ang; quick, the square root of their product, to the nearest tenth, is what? 17.5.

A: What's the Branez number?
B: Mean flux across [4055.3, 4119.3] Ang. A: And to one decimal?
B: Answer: 19.5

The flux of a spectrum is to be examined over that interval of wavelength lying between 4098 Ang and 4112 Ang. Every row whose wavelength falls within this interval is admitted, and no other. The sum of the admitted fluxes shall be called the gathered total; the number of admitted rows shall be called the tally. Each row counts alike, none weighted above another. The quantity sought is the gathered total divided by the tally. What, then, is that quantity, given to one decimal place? 19.3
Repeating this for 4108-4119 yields 20.9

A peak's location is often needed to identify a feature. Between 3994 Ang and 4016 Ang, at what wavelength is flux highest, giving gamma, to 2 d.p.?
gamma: 4011.65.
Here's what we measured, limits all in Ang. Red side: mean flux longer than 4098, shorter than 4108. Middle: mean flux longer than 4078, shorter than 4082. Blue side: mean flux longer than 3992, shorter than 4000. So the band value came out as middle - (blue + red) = -17.3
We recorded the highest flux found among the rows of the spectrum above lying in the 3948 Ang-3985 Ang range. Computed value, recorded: 16.78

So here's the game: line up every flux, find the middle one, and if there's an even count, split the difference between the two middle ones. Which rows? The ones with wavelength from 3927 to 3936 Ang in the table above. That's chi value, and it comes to 4.1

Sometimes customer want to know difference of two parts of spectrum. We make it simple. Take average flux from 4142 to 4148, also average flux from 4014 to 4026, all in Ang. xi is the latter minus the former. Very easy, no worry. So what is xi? -2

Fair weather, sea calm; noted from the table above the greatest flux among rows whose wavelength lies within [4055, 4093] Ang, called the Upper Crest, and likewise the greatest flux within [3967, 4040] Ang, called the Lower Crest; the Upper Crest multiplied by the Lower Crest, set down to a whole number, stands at 411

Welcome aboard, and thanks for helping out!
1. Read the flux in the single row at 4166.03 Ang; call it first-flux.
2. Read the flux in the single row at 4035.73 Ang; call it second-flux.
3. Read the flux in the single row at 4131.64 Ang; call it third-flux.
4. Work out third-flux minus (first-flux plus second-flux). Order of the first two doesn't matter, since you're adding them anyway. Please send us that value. -21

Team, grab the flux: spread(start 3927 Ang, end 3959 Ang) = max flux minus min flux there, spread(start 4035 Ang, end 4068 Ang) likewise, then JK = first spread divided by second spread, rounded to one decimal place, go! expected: 6.2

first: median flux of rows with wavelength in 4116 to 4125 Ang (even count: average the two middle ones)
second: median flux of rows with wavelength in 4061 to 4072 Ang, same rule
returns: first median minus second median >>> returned 2.0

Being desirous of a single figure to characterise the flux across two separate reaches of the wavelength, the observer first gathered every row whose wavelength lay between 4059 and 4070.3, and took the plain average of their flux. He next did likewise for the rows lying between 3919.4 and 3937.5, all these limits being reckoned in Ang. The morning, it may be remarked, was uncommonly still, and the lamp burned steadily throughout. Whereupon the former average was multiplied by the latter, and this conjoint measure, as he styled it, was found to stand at 151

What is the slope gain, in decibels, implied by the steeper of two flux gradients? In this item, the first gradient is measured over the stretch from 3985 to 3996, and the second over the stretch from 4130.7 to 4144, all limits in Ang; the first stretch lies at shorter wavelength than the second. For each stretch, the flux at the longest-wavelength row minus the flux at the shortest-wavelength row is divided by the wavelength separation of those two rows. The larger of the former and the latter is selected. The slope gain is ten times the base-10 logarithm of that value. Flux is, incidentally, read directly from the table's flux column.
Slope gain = -10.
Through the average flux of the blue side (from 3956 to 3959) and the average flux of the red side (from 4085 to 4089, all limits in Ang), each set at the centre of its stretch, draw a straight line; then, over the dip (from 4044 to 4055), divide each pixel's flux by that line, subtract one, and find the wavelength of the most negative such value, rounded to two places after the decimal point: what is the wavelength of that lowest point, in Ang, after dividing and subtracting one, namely 4045.04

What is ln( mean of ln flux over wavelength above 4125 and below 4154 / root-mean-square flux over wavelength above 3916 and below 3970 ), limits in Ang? -1.34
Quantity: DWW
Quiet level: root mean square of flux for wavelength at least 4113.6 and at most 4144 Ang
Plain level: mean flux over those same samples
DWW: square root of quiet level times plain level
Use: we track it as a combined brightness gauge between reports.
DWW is 20.2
